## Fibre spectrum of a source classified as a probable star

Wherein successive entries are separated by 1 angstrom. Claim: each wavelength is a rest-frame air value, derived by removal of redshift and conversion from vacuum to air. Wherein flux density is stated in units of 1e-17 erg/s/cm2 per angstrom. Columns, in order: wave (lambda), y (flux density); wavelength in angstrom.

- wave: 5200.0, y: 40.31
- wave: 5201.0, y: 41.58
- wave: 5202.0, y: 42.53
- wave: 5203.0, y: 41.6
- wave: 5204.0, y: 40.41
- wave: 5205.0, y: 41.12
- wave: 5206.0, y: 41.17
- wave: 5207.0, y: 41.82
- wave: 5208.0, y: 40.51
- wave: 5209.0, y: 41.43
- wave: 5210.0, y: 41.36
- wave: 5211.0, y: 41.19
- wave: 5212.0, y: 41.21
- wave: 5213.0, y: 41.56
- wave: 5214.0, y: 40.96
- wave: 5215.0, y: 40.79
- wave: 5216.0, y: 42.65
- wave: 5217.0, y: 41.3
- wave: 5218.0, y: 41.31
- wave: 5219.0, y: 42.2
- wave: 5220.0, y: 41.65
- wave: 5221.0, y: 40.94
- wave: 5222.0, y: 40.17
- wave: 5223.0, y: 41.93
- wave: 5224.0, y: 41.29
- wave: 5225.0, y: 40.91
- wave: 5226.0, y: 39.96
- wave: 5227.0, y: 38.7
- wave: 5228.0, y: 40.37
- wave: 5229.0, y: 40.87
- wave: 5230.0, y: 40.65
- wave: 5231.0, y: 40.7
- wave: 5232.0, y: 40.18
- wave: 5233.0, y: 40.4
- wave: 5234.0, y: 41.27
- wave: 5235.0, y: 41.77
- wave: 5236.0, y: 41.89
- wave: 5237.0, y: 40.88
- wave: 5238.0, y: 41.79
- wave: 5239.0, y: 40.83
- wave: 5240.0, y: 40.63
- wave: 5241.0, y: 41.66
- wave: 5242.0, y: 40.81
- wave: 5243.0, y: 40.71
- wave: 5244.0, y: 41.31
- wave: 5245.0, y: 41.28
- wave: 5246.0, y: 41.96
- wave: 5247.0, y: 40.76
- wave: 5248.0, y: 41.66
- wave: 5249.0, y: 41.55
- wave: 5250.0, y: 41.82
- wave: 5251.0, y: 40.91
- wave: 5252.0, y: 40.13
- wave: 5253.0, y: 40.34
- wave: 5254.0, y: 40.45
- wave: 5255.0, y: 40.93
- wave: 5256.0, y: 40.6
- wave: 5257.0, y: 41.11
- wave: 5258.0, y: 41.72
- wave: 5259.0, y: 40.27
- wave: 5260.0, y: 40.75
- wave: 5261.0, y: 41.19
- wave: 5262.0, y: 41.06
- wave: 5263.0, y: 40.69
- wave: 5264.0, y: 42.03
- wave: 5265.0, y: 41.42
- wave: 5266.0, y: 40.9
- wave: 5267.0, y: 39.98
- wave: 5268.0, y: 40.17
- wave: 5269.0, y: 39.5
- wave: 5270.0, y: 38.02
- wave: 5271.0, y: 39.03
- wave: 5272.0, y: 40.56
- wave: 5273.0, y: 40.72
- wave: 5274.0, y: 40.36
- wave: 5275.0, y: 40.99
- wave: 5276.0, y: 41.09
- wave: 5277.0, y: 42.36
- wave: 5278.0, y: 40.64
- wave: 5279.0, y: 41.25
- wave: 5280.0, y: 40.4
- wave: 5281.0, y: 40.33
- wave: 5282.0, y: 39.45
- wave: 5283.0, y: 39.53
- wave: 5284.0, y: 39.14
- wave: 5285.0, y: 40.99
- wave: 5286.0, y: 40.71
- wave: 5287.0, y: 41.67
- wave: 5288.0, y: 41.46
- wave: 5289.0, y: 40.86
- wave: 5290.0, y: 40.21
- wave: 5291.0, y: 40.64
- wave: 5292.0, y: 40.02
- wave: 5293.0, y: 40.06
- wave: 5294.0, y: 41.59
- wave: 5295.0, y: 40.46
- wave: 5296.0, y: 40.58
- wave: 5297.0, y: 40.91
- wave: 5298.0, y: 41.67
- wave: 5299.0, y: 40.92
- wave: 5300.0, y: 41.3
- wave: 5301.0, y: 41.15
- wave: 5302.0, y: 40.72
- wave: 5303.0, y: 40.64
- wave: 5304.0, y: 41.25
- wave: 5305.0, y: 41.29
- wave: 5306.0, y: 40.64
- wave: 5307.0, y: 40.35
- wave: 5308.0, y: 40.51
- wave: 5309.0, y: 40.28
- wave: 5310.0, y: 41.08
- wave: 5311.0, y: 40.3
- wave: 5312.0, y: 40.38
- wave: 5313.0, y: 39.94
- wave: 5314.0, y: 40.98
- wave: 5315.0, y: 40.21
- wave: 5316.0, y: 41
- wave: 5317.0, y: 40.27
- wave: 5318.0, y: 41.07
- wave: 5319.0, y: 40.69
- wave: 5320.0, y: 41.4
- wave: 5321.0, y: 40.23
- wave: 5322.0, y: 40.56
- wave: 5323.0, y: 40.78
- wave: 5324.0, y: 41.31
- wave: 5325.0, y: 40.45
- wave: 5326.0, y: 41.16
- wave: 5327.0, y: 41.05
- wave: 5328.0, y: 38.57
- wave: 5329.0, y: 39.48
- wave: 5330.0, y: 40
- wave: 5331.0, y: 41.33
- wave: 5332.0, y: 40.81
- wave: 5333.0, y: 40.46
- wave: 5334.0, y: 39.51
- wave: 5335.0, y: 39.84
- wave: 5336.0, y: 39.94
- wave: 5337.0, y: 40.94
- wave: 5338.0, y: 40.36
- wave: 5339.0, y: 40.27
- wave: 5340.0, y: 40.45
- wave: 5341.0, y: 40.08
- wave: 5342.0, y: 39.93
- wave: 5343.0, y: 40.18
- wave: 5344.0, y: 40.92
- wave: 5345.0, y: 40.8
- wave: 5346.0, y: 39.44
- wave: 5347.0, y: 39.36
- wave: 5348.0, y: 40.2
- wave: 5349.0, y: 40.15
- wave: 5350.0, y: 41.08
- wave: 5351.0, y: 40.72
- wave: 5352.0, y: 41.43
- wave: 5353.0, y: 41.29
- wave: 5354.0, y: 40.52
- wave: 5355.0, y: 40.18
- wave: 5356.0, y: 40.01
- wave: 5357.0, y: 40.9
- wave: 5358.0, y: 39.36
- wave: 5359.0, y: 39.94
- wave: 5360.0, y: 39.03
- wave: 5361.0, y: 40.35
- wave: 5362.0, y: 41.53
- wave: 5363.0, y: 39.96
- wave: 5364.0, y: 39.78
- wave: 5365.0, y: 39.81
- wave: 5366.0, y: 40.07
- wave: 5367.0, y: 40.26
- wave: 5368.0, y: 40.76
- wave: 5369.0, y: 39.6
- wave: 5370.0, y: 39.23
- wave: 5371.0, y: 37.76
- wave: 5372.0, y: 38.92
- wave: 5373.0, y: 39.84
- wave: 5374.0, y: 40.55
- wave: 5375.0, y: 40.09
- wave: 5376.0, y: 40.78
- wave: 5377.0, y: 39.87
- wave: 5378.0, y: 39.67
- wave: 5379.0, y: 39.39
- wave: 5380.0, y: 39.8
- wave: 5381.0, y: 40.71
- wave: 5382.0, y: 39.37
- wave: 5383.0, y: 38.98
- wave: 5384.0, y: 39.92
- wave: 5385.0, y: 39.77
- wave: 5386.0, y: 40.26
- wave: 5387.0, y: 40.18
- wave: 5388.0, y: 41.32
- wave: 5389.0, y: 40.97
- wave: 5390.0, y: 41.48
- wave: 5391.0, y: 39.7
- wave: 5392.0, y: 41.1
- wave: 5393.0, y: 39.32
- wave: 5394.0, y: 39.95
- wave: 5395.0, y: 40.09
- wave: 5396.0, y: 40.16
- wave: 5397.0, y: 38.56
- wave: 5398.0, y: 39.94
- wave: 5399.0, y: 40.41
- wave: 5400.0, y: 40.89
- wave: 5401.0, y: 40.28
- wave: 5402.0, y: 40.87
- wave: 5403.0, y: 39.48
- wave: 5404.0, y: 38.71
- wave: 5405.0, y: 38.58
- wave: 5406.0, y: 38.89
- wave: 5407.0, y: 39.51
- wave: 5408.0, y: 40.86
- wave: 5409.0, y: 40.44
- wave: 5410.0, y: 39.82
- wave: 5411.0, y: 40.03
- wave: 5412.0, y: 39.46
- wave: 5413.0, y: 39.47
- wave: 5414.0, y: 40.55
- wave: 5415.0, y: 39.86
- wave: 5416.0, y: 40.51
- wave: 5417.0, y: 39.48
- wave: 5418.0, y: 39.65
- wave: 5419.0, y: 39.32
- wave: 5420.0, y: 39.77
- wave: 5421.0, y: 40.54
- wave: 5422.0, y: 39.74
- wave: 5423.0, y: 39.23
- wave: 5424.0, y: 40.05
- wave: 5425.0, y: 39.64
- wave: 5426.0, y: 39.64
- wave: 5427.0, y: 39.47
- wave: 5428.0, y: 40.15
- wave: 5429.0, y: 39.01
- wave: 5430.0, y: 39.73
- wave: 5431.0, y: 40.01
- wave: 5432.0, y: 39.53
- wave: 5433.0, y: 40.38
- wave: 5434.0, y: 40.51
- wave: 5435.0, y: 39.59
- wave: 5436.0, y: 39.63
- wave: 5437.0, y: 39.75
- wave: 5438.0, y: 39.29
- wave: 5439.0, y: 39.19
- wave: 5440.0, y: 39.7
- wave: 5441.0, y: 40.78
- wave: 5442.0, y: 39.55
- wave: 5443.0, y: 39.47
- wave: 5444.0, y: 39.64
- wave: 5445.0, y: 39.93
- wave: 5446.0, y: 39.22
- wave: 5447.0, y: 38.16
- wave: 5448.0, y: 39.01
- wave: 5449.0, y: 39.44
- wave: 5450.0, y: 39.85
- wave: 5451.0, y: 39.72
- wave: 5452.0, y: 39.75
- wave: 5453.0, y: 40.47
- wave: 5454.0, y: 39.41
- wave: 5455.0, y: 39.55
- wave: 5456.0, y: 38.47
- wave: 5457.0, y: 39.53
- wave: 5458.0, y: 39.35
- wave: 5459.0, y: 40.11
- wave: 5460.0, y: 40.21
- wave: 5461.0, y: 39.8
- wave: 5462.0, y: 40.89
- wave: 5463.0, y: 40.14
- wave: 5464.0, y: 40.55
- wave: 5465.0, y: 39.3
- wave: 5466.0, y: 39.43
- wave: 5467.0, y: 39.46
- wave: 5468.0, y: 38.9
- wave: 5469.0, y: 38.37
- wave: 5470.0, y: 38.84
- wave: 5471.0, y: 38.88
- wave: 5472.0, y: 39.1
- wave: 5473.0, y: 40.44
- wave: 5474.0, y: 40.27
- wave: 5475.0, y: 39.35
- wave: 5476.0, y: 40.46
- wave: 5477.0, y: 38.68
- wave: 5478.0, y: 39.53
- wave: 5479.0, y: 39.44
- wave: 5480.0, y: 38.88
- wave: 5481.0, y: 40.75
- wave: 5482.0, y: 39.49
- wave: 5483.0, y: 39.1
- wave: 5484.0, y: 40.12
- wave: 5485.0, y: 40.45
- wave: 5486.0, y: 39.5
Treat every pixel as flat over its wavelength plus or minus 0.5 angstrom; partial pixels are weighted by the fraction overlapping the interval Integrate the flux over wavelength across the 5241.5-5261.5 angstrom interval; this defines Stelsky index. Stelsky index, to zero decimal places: 820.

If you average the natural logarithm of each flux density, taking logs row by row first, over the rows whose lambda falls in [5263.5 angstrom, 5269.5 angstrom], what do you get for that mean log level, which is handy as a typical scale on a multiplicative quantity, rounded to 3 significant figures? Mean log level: 3.71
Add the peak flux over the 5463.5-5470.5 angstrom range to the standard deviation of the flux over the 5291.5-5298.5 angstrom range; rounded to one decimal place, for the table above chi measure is 41.2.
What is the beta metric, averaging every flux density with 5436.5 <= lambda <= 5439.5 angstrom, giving 39.4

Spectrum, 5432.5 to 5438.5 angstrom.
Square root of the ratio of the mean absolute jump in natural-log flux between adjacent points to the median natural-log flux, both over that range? 0.048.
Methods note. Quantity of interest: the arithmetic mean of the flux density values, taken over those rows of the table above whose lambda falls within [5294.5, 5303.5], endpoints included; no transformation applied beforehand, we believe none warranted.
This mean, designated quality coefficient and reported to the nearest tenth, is 40.9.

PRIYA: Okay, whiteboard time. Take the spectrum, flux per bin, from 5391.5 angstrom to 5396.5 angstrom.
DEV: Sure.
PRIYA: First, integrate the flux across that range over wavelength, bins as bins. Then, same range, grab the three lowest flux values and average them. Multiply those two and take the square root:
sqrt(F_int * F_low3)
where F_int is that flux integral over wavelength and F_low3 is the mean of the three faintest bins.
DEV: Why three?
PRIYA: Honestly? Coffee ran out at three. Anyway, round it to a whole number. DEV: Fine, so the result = 89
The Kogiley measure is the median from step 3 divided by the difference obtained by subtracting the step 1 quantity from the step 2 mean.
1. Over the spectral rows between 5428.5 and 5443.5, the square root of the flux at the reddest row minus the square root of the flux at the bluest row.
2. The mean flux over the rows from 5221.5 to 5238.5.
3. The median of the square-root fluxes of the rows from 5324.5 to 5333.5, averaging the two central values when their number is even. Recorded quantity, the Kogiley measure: 0.1560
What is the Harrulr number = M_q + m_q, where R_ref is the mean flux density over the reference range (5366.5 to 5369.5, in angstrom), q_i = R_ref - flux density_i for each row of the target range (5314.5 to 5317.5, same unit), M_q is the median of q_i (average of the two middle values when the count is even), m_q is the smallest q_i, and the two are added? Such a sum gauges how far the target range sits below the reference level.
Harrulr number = -0.9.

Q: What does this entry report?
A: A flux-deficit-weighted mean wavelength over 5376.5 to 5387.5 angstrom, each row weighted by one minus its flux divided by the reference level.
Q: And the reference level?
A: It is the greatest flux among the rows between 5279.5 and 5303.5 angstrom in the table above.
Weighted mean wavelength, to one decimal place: 5381.8 angstrom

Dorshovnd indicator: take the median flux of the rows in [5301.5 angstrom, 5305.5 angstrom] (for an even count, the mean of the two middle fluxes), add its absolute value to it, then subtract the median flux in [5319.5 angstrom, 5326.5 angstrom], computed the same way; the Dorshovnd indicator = 41.2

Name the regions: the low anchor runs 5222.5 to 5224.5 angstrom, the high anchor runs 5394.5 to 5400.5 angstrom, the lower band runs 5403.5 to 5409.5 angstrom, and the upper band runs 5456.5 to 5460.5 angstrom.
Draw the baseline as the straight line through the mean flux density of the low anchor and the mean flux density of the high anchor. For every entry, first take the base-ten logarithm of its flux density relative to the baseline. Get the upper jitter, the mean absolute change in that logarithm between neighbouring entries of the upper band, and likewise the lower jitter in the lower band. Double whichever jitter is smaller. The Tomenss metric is 0.0076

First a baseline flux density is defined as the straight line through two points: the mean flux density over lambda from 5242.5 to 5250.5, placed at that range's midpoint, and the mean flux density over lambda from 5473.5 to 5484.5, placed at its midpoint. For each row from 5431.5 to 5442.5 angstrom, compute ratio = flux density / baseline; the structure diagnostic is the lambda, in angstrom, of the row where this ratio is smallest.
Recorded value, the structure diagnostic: 5439.0 angstrom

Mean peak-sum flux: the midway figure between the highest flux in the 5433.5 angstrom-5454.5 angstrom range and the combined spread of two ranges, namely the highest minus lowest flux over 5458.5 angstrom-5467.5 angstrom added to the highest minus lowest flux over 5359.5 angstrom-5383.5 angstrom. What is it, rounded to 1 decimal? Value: 23.1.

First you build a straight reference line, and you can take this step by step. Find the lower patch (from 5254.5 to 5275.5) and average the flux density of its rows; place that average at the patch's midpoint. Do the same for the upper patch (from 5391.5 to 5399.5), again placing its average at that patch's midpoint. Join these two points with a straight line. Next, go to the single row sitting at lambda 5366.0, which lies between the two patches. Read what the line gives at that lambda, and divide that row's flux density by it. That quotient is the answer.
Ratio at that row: 1.00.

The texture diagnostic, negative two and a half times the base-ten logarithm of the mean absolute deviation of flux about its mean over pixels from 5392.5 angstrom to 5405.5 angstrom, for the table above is 0.45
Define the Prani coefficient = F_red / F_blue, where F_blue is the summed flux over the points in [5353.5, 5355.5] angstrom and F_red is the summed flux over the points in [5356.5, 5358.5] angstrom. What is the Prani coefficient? 1.0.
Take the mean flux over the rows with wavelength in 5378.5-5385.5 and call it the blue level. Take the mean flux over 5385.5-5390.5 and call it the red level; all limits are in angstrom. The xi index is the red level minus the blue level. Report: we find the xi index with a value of 1.1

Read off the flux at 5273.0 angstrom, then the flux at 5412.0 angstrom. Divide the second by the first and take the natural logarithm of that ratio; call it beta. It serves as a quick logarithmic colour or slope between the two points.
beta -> -0.031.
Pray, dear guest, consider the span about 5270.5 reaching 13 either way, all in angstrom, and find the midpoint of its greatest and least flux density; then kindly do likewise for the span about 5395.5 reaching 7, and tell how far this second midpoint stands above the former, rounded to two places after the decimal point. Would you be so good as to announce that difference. -0.17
